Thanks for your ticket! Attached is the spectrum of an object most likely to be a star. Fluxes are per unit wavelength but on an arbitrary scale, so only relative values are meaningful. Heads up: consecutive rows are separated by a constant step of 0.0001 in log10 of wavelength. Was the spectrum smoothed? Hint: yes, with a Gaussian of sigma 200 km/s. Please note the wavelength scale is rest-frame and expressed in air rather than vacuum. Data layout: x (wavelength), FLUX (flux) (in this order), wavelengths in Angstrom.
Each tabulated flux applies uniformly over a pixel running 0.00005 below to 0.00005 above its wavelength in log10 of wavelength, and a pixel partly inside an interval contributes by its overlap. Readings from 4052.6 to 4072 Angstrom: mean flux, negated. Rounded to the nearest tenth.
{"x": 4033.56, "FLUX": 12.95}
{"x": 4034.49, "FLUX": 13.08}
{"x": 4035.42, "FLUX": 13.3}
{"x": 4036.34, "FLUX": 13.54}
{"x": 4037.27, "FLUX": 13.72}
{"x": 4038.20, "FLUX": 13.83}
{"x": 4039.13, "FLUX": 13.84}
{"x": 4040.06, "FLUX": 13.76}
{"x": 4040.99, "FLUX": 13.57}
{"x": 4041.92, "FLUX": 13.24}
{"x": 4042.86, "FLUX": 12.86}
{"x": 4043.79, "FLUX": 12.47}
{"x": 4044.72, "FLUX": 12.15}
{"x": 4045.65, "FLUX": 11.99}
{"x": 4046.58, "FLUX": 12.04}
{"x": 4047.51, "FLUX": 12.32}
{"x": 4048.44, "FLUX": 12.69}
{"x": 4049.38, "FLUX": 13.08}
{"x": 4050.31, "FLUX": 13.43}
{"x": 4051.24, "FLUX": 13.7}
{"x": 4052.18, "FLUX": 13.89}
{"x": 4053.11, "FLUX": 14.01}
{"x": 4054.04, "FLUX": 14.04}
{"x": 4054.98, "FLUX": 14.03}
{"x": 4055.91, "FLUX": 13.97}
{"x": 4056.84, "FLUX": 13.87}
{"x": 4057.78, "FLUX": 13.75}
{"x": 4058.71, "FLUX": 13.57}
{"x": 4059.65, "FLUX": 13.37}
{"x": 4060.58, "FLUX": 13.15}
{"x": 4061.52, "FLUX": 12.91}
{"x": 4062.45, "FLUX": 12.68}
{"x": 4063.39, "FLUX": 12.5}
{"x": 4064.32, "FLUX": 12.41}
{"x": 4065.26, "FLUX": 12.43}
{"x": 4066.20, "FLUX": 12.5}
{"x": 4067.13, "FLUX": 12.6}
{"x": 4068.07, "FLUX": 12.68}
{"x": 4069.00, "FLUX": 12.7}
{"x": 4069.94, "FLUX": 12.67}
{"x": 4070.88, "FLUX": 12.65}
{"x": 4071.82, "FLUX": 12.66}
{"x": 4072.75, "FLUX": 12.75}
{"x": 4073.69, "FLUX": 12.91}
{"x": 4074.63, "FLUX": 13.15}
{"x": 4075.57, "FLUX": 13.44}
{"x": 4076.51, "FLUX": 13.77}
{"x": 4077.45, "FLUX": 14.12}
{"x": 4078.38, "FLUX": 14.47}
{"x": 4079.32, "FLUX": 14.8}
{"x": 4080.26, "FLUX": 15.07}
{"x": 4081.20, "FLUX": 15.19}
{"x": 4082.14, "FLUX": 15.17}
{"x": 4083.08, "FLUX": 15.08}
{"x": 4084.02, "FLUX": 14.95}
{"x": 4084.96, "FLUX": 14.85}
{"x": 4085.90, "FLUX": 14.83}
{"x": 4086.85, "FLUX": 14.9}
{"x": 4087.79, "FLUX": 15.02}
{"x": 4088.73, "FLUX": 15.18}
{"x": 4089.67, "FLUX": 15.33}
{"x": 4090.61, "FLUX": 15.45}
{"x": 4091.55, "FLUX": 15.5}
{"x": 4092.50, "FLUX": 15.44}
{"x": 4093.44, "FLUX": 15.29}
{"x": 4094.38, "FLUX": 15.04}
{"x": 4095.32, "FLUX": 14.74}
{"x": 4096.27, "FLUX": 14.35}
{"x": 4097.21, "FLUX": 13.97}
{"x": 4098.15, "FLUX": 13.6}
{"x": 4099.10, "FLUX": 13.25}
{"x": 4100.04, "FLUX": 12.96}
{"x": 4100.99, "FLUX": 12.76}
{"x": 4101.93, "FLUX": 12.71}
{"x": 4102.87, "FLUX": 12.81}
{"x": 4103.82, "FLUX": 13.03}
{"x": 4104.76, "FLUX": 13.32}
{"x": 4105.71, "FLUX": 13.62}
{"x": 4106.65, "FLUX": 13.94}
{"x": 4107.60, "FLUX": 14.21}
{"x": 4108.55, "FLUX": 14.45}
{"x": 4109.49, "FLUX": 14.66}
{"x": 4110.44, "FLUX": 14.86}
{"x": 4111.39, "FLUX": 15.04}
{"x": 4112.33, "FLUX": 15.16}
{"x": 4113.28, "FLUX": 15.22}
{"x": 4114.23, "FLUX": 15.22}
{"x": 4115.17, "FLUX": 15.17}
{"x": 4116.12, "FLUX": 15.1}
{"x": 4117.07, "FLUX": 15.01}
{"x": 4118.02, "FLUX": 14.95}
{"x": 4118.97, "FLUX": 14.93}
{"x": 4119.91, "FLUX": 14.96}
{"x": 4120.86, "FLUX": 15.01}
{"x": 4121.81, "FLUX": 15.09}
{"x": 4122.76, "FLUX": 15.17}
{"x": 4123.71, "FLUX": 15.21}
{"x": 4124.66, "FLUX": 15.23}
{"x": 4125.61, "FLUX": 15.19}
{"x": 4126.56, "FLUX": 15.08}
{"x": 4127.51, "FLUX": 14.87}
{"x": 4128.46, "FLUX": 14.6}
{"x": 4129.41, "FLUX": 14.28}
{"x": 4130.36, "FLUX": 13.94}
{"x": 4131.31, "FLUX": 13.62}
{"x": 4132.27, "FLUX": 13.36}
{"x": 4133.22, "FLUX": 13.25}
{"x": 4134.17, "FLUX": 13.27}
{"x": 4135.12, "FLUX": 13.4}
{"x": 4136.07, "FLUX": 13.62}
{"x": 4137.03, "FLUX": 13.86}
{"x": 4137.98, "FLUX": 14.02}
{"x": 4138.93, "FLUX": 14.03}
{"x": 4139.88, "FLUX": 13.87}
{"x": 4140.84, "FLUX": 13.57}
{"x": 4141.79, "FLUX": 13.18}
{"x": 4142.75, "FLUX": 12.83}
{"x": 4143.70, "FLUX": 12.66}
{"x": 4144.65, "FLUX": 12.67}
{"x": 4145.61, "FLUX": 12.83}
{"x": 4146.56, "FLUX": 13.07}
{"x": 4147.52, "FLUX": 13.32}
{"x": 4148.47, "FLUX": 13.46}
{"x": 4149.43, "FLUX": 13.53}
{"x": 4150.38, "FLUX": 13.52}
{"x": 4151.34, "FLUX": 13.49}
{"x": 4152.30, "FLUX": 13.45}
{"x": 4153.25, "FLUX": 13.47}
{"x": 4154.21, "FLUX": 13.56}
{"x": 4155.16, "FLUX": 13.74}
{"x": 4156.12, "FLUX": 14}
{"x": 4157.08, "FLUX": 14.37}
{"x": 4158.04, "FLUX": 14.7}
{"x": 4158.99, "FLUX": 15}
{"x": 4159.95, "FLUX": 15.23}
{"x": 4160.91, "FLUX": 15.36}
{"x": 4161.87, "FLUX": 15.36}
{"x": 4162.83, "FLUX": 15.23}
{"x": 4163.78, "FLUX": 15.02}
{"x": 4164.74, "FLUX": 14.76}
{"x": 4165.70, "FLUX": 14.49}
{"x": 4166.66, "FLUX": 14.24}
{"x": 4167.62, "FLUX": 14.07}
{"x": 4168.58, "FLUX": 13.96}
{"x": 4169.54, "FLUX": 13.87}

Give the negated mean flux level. -13.1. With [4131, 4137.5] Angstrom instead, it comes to -13.5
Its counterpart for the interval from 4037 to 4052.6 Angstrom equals -13.1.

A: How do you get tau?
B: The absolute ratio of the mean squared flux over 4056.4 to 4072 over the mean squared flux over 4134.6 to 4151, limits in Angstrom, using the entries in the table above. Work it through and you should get 0.93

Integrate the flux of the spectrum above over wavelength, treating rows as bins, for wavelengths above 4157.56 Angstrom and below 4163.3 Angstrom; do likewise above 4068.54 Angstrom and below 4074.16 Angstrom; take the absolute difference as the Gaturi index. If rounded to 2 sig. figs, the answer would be 15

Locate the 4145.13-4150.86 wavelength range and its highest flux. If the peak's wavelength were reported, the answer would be 4149.43 Angstrom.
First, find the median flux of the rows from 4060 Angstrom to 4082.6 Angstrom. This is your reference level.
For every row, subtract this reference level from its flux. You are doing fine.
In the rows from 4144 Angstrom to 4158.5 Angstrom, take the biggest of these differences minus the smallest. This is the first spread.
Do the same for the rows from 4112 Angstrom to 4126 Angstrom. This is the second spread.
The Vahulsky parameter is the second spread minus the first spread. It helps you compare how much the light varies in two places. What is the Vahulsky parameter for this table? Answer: -1.73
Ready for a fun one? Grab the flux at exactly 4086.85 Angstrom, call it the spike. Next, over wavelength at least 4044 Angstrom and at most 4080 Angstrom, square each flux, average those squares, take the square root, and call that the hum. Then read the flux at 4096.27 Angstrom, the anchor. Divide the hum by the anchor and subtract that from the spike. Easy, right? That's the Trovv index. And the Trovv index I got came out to 14.0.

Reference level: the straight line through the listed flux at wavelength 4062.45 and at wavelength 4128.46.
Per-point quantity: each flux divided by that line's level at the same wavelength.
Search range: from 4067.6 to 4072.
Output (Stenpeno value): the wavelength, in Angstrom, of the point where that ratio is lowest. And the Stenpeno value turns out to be 4071.82 Angstrom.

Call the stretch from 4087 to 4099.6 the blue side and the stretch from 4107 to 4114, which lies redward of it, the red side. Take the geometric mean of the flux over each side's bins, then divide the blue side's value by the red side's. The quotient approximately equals 1.00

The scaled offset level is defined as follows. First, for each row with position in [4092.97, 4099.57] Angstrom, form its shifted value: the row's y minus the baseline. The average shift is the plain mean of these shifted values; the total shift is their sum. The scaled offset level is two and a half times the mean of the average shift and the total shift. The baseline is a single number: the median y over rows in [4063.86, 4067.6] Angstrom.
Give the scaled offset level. 19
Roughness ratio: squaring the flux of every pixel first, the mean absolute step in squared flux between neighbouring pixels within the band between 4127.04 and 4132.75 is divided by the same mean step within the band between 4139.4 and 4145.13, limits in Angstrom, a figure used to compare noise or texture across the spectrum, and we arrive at 1.3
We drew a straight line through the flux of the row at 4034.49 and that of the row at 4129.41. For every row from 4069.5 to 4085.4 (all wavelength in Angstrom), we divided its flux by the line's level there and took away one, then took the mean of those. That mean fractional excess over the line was 0.026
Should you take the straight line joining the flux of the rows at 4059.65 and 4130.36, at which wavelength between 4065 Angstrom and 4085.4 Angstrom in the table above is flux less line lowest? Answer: 4065.26 Angstrom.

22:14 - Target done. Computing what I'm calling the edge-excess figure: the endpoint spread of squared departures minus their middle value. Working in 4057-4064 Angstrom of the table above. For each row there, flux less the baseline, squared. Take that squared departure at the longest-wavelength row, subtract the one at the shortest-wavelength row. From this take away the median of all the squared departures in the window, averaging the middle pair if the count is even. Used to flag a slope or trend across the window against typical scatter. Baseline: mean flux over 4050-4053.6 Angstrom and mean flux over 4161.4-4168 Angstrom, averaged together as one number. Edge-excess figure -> 1.6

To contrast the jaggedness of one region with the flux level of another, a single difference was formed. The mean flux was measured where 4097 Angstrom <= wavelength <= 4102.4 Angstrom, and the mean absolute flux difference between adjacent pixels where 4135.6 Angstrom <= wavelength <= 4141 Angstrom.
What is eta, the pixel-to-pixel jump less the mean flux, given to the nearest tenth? -13.0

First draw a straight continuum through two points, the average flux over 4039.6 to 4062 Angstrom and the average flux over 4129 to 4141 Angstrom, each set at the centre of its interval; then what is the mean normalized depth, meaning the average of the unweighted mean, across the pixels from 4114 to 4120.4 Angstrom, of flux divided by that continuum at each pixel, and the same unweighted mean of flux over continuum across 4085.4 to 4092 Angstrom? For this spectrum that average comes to 1.12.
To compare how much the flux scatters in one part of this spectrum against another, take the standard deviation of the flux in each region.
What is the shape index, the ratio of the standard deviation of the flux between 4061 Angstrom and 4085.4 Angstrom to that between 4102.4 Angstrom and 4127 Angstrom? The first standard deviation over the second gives 1.5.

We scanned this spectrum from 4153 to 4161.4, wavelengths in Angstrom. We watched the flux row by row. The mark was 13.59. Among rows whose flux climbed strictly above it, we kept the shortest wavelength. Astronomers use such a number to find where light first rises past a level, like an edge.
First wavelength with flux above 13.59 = 4155.16 Angstrom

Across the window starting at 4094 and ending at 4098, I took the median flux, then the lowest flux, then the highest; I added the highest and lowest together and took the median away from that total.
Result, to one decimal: 14.5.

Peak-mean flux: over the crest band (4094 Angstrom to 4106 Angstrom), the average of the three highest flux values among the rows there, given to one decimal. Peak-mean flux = 14.7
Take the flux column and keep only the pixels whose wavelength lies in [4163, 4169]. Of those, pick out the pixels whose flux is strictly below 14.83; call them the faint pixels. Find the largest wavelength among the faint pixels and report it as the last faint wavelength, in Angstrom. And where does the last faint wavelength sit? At 4168.58 Angstrom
